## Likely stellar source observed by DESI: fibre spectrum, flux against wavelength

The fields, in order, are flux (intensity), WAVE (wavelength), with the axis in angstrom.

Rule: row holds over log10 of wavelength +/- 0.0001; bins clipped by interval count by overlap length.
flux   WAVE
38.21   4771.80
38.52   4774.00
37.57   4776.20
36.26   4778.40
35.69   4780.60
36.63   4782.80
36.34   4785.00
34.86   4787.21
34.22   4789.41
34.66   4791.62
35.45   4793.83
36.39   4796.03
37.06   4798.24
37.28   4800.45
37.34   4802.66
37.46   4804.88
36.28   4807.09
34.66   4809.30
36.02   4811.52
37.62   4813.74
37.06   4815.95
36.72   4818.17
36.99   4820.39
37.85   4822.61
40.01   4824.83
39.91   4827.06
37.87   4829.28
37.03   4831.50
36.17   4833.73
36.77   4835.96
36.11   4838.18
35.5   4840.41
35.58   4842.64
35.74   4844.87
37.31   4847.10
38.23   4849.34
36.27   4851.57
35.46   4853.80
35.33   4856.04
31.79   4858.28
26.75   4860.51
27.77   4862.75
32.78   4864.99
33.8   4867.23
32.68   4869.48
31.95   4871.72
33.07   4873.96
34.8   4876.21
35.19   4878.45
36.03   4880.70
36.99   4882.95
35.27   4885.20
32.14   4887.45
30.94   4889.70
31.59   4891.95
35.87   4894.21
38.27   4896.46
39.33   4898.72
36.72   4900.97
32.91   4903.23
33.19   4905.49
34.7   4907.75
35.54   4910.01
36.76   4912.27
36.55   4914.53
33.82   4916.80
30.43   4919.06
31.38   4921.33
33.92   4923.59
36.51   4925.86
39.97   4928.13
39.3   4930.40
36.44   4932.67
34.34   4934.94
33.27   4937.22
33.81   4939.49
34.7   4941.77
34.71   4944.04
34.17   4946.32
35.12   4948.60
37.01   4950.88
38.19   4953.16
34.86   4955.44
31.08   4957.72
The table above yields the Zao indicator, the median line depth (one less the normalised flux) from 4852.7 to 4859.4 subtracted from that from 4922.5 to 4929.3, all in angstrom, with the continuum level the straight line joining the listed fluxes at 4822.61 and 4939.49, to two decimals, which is -0.10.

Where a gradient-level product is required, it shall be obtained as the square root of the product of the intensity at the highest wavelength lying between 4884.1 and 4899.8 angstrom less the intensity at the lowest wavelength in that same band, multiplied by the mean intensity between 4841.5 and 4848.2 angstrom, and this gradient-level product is 12.1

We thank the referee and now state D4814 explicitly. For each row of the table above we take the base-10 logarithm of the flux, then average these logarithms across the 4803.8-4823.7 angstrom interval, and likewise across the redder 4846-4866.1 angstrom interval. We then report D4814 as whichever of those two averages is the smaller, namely 1.52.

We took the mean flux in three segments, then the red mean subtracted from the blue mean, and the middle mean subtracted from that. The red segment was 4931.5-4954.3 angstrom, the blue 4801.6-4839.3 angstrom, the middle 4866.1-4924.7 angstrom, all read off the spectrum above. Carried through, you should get -32.4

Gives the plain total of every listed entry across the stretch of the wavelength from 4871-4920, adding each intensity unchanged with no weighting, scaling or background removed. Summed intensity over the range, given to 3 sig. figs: 762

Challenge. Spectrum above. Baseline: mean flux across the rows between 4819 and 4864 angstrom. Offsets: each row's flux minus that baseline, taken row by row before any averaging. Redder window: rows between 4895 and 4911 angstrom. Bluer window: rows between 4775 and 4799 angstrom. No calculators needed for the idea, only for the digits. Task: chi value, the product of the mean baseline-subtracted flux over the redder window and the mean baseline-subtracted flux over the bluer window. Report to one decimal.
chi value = 0.0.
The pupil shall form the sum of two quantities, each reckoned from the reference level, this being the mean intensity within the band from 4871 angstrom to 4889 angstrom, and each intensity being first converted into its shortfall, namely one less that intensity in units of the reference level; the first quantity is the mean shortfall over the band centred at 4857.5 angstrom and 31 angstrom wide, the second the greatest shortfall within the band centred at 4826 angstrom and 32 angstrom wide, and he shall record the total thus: -0.01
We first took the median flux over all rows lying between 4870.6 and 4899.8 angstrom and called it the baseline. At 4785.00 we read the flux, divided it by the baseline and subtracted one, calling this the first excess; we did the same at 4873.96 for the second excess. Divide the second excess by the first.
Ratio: -1.8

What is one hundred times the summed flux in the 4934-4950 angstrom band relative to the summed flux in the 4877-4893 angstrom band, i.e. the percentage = 101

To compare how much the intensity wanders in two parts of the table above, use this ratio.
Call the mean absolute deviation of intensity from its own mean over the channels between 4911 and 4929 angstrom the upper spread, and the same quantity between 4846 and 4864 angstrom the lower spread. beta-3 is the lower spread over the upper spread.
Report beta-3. 1.44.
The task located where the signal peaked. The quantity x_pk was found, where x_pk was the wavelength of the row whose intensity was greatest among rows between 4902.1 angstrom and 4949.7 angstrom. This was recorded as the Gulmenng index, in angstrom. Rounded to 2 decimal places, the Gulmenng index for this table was 4928.13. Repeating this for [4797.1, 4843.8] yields 4824.83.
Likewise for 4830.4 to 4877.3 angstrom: 4849.34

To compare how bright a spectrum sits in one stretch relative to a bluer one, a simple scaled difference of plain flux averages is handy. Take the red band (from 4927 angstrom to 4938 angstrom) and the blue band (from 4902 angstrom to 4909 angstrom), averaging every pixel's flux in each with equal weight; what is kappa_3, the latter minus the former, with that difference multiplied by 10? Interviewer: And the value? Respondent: -31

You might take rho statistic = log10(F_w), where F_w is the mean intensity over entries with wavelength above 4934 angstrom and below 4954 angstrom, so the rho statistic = 1.54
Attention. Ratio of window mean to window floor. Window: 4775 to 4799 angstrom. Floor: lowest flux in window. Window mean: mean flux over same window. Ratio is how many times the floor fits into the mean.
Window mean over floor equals 1.05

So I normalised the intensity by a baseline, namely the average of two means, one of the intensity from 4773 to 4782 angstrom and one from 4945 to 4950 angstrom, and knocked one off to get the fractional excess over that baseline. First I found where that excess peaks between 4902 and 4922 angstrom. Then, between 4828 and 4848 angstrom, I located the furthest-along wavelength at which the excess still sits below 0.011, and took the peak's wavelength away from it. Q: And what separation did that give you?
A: -67.4 angstrom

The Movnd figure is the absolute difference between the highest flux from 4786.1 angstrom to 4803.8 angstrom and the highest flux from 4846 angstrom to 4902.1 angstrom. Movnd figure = 2.0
